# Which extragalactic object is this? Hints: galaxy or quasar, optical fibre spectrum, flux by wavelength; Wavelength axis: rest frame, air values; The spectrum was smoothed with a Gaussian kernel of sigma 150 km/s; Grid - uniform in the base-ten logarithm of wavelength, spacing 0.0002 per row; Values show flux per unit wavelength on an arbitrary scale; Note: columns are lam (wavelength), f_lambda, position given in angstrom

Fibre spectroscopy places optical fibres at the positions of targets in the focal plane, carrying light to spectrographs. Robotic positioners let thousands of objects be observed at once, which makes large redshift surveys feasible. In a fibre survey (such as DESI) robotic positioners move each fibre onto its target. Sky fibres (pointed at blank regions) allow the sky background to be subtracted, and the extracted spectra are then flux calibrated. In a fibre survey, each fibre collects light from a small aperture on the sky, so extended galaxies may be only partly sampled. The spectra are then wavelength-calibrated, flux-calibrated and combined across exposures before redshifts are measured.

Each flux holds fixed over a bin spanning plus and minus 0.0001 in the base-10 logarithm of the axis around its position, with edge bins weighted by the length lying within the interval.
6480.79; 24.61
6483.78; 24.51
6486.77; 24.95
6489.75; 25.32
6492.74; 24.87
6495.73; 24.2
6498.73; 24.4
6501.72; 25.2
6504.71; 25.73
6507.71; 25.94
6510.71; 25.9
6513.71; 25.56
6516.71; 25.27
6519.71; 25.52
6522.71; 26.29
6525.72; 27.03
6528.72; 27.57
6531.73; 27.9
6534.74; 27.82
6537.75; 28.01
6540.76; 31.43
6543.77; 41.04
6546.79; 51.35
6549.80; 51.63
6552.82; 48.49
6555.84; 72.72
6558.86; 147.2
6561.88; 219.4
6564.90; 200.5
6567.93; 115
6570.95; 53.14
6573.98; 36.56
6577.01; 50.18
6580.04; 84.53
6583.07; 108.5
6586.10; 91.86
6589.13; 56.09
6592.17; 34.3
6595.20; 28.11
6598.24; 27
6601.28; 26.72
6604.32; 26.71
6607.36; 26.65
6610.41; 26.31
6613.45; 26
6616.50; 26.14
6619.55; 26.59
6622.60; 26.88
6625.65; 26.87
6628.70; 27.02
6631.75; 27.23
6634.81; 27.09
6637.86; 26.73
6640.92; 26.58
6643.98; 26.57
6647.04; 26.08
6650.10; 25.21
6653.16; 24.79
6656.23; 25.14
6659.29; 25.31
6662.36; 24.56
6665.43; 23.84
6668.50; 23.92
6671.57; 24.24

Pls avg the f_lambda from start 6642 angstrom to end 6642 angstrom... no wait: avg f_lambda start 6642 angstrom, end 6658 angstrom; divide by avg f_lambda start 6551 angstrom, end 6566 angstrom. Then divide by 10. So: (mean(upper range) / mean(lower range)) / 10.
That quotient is 0.019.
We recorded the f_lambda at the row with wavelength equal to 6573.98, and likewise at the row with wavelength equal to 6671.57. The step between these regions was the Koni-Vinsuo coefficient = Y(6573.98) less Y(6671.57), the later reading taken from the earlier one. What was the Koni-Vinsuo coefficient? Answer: 12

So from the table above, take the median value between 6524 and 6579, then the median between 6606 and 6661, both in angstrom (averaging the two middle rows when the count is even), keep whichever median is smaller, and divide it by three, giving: 8.9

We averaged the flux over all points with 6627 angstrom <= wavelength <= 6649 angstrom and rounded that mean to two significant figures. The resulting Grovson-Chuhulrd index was 27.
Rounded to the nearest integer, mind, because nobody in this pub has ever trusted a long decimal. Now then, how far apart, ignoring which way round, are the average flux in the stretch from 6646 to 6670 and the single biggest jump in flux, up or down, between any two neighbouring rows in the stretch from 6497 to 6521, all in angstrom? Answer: 24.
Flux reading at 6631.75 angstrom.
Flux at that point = 27.23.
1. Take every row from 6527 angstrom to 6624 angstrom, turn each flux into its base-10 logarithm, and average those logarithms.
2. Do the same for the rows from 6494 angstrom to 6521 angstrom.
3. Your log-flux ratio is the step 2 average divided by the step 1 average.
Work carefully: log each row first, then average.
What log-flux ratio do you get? 0.84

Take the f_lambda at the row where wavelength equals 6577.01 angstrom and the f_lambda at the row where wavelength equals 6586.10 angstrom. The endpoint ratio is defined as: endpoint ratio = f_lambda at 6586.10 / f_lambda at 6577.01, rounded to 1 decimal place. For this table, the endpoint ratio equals 1.8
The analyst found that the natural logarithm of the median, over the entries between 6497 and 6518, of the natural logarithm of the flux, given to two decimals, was 1.18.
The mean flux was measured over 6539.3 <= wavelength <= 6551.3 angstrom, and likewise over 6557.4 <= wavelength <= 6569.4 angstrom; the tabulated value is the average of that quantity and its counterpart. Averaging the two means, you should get 107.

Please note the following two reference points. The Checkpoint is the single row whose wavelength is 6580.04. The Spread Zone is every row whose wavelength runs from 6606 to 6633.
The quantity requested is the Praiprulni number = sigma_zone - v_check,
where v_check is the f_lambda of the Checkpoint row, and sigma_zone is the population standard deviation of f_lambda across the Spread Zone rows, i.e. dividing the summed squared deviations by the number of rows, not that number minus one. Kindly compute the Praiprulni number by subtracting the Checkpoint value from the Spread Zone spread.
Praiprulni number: -84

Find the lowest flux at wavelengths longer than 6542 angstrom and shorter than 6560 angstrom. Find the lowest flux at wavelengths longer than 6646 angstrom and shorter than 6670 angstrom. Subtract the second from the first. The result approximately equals 17.2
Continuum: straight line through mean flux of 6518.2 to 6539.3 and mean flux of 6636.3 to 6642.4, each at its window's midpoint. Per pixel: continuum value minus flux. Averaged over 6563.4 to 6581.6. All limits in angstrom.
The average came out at -63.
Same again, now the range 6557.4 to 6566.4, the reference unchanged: -162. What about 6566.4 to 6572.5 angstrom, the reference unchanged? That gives -57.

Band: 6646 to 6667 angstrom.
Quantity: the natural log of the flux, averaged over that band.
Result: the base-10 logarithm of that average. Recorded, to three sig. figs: 0.508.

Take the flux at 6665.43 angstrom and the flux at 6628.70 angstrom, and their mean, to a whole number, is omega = 25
